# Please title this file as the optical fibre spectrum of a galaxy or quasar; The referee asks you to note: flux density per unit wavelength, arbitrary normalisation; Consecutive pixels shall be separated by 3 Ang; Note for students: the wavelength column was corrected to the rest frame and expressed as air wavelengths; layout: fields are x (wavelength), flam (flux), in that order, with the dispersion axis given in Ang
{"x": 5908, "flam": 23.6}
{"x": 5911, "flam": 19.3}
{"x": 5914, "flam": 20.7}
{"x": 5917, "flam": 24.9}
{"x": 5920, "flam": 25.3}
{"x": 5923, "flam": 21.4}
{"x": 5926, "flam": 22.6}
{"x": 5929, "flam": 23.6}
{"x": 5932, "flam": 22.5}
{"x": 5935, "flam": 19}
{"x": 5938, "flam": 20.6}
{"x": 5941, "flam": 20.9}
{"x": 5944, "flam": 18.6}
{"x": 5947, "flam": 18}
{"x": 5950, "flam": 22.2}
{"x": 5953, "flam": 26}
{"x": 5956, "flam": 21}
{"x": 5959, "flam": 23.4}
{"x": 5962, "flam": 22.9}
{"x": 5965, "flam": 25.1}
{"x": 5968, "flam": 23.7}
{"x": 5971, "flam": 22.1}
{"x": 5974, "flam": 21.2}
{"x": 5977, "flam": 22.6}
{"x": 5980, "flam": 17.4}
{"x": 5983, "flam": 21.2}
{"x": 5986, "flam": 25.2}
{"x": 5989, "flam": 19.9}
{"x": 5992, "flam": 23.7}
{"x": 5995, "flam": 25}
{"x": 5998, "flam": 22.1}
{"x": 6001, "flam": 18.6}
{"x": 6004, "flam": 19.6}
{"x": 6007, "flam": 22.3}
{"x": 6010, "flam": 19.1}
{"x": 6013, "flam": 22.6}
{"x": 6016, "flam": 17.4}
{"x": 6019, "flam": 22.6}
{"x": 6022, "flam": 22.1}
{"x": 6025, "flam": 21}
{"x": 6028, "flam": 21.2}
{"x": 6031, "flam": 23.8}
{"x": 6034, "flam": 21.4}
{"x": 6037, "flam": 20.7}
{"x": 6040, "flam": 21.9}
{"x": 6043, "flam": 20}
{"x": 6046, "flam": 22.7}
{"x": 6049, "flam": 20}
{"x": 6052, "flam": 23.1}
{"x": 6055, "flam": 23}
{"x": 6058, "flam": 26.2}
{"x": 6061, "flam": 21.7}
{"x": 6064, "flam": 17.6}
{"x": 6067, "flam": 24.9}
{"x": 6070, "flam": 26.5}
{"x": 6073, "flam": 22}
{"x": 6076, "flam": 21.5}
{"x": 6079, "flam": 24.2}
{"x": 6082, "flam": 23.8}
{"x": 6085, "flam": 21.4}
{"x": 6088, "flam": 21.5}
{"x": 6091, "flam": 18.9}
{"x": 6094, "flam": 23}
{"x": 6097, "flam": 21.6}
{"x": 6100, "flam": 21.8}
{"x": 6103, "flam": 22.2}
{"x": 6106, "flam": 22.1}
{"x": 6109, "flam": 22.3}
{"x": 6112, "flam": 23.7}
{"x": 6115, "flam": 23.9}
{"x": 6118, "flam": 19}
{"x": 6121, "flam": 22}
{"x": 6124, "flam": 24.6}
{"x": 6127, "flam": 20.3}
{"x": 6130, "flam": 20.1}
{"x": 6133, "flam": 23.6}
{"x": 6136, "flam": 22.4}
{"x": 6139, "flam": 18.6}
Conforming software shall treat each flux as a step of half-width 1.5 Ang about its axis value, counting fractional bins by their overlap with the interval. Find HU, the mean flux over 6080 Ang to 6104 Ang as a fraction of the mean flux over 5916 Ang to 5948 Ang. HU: 1.01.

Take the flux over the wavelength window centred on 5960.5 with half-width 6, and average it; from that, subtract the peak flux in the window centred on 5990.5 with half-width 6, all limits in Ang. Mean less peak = -2.1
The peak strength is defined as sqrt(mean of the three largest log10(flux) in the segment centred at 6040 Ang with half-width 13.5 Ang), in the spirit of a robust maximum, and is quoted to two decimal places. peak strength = 1.17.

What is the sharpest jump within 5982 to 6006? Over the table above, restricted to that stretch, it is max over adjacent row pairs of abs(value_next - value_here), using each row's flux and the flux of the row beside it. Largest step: 5.3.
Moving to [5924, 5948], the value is 3.5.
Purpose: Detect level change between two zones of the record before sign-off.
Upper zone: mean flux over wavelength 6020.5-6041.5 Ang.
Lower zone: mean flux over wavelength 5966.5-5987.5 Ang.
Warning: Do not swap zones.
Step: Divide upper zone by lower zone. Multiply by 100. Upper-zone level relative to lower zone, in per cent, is 99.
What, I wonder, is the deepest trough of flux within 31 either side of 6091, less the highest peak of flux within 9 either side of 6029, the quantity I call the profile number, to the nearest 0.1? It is -6.2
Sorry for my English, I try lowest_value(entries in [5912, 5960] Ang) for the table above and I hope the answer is 18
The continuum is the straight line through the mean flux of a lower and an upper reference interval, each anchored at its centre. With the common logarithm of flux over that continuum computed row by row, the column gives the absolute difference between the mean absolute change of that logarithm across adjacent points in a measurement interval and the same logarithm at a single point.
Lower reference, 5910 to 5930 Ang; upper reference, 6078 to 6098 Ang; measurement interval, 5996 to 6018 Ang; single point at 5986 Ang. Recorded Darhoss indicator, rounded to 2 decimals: 0.02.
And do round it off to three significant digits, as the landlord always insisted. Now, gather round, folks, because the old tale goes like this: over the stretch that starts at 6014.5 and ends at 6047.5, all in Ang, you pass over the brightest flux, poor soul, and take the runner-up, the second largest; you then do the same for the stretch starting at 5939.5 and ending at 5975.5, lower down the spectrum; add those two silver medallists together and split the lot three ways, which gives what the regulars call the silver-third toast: 15.9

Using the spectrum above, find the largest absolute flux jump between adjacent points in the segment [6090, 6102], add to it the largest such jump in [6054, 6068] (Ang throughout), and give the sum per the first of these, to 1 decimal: 2.8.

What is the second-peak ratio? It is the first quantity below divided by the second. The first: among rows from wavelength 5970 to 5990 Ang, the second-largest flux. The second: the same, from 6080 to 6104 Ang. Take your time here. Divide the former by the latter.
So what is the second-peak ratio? 0.98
